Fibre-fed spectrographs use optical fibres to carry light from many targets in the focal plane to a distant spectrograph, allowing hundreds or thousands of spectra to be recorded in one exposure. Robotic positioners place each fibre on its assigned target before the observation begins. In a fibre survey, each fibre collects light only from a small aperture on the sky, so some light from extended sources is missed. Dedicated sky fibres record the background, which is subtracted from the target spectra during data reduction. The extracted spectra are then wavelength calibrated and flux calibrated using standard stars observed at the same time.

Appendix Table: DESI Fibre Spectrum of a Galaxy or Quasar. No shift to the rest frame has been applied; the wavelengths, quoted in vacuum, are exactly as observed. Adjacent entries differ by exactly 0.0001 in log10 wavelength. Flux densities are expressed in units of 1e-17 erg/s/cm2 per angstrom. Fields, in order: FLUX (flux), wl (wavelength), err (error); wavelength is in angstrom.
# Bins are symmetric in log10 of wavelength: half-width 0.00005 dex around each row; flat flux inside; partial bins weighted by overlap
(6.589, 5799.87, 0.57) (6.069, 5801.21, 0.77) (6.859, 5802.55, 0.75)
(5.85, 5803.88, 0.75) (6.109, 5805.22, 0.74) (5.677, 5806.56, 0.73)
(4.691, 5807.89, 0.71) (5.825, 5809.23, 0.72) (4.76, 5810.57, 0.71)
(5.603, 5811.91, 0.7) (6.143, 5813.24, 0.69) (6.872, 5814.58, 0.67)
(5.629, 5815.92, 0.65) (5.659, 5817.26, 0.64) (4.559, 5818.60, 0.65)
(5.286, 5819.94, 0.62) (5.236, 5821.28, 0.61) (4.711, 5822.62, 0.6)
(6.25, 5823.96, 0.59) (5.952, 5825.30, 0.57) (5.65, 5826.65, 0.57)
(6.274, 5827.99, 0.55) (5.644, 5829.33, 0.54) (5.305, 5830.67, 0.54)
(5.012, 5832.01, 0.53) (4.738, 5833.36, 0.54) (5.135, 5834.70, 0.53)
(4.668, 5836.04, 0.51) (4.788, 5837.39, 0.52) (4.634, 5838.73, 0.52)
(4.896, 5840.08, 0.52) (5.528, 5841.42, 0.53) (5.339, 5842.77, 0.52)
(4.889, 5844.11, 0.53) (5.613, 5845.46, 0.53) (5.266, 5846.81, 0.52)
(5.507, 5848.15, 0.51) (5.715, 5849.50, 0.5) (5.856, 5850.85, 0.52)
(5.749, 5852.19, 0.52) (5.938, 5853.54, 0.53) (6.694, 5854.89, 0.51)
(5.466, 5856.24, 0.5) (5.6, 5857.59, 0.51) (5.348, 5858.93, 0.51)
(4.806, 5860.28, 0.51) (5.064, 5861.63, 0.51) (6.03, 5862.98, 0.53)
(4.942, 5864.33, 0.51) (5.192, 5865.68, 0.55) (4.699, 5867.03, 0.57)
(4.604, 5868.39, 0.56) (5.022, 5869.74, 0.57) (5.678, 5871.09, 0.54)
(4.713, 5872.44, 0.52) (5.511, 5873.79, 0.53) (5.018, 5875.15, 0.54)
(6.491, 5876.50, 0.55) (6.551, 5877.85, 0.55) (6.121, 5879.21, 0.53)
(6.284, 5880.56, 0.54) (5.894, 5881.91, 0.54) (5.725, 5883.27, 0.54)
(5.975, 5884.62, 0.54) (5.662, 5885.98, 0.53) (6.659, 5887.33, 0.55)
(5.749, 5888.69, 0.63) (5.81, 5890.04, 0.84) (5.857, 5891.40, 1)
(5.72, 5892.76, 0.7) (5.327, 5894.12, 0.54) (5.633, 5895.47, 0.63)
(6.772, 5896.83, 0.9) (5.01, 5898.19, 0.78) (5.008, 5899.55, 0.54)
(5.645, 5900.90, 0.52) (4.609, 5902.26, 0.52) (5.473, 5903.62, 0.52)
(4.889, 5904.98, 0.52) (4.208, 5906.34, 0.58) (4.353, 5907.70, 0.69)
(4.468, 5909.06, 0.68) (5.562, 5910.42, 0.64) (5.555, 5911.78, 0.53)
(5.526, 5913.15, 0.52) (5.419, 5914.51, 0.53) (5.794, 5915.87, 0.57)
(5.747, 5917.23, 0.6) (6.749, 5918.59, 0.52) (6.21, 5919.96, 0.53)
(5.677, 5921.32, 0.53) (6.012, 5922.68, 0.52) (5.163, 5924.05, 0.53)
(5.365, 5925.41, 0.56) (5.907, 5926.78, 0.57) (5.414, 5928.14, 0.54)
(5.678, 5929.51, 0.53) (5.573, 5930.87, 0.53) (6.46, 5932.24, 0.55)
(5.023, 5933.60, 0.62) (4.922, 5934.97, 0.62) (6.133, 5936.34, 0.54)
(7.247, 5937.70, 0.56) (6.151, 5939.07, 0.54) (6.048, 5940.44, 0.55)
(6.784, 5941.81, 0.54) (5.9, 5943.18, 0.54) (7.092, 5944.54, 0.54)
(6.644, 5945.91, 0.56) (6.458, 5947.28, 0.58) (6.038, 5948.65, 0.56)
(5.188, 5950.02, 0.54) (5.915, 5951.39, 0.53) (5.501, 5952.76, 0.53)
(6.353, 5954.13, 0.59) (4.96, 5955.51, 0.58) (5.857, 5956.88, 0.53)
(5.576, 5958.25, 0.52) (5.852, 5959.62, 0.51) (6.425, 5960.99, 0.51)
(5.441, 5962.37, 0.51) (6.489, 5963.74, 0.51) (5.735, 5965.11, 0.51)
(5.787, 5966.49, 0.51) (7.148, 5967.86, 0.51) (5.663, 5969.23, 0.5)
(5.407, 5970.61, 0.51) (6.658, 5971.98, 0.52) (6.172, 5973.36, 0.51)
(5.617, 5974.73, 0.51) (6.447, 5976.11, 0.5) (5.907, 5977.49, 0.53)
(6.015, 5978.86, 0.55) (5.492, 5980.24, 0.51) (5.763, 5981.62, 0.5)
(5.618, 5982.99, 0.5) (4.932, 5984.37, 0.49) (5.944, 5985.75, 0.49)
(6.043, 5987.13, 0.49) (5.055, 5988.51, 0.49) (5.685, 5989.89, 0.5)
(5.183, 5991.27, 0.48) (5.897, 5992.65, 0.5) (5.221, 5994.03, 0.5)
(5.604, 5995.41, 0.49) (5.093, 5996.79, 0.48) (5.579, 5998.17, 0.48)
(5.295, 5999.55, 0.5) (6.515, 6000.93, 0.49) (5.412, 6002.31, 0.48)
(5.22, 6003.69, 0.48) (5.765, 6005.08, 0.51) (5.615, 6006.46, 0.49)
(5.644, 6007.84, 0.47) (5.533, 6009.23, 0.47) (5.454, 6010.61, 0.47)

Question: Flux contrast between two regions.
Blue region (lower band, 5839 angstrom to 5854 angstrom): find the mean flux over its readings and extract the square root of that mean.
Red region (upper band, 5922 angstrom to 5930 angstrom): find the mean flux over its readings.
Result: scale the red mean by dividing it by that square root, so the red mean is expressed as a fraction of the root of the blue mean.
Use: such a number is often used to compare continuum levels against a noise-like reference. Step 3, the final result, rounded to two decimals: 2.39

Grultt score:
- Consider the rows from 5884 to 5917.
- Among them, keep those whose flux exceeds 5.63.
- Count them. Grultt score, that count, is 11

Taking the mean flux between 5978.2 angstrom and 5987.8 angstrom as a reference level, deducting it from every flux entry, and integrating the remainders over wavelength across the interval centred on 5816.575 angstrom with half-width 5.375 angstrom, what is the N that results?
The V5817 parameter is -1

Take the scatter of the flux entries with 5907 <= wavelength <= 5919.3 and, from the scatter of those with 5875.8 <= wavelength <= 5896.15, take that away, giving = -0.3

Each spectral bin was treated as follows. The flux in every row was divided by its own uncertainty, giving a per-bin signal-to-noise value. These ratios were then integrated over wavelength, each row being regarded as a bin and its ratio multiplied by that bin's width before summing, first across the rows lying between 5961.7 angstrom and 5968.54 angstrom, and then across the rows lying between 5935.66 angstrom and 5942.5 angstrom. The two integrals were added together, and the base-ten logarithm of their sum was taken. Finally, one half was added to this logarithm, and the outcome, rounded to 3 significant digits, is 2.71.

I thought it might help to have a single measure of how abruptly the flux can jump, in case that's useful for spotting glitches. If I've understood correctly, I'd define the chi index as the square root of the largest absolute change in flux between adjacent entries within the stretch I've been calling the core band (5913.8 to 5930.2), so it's 1.0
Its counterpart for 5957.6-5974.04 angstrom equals 1.2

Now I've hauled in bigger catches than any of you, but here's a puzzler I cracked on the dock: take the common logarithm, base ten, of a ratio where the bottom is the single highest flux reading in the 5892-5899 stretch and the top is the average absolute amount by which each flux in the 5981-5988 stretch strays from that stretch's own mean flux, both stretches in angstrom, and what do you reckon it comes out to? -1.34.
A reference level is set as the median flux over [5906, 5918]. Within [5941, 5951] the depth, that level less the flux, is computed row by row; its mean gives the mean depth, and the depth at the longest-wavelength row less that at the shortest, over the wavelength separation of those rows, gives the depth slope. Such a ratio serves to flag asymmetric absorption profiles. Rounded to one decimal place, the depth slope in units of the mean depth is -0.3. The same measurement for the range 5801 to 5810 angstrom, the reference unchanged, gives -0.1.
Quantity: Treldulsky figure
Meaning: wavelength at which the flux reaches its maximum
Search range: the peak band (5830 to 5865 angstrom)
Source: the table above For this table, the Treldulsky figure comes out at 5854.89 angstrom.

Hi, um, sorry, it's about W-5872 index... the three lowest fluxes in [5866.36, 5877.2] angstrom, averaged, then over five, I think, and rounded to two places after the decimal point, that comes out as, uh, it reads 0.93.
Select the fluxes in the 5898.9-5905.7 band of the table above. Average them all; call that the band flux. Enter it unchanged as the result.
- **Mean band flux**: 5.1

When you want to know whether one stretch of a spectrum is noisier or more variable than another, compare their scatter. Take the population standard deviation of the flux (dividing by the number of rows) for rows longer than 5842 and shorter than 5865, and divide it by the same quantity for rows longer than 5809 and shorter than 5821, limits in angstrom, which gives 0.7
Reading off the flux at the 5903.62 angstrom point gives 5.473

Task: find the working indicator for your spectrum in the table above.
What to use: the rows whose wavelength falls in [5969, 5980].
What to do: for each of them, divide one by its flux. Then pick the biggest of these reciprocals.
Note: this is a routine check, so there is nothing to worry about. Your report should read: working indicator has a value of 0.18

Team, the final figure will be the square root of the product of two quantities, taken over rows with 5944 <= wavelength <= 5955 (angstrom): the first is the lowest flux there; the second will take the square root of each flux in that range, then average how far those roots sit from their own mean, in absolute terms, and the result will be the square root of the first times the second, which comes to 0.72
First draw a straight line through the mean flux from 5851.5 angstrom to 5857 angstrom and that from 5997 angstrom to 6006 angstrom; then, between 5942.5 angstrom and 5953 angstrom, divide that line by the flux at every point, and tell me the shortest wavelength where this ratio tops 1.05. 5950.02 angstrom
